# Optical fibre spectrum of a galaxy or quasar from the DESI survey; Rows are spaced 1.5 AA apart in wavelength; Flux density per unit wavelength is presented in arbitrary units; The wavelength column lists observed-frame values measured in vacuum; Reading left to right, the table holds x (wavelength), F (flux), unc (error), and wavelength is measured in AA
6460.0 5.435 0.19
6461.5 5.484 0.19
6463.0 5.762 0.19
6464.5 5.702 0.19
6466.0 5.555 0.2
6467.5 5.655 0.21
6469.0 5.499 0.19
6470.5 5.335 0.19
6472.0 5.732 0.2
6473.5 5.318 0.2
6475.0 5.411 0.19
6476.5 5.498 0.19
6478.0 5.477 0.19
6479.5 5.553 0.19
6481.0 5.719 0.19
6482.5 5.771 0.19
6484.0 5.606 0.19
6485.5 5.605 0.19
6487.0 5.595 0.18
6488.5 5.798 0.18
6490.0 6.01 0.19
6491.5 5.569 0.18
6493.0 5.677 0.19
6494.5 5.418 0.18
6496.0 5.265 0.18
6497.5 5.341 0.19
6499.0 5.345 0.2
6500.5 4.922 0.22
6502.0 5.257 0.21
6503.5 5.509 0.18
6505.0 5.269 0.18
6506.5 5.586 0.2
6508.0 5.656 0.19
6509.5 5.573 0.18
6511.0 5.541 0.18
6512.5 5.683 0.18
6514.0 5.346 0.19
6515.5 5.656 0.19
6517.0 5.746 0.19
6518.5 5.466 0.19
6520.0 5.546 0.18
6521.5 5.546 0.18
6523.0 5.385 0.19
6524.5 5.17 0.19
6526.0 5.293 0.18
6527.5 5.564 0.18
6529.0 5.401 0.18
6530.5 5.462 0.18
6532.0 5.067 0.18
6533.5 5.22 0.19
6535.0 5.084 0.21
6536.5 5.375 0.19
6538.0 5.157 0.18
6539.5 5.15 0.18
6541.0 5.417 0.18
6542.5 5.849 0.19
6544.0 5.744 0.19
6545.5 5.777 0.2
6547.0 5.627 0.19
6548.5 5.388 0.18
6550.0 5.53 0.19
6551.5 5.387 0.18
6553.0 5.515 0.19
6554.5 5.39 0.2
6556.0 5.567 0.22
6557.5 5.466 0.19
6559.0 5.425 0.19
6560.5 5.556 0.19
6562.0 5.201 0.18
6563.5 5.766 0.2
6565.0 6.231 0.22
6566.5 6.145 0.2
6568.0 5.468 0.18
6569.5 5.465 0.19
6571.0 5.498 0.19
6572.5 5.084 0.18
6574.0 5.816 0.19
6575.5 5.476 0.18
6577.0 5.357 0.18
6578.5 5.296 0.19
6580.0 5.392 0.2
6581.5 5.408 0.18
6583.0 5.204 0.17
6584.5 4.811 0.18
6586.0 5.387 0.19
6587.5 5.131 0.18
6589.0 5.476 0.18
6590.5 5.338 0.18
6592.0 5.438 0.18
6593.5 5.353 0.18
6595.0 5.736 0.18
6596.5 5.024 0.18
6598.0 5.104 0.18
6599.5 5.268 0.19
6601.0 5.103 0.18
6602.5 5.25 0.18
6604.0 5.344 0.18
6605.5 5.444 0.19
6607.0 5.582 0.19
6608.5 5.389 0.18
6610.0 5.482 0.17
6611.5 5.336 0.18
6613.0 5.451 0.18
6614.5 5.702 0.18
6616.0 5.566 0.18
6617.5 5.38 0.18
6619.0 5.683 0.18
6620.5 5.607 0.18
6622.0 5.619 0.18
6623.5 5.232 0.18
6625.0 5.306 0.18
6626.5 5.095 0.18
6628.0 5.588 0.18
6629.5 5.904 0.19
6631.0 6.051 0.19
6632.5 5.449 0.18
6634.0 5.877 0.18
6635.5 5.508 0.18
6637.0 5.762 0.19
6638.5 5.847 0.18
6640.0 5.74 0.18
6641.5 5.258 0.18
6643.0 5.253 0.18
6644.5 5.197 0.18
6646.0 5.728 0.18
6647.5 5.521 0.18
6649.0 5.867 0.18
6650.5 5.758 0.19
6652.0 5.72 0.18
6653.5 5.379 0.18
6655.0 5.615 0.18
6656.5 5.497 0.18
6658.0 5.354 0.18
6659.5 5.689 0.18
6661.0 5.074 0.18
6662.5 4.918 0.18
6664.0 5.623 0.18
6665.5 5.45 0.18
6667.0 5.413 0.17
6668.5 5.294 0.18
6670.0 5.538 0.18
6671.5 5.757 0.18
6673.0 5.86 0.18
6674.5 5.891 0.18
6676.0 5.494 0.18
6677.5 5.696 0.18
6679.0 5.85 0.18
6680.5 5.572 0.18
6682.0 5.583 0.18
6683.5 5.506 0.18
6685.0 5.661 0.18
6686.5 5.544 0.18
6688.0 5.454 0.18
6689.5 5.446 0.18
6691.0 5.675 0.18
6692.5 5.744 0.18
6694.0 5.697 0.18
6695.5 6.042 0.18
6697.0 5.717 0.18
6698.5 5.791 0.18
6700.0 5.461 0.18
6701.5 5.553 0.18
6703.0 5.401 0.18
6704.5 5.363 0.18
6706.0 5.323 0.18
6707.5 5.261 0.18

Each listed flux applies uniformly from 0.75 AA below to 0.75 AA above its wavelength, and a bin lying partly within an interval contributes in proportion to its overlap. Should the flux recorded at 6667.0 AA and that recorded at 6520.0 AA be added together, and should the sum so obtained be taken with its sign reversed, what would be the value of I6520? -11.0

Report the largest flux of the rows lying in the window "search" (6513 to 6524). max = 5.746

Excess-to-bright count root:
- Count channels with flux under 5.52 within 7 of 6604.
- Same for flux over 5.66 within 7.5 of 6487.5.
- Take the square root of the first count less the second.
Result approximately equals 1.73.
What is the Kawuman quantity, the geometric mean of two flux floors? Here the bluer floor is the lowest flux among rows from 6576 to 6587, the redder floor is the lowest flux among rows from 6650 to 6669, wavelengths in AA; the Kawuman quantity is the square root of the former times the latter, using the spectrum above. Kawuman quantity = 4.86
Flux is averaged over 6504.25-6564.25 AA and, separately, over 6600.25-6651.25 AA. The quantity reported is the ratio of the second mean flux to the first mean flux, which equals 1.01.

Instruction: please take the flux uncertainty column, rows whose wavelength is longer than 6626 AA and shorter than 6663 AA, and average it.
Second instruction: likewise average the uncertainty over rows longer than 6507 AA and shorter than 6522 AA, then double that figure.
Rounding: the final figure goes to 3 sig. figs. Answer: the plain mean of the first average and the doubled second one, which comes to 0.276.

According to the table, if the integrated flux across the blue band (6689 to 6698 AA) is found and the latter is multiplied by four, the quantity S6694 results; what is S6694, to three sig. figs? 206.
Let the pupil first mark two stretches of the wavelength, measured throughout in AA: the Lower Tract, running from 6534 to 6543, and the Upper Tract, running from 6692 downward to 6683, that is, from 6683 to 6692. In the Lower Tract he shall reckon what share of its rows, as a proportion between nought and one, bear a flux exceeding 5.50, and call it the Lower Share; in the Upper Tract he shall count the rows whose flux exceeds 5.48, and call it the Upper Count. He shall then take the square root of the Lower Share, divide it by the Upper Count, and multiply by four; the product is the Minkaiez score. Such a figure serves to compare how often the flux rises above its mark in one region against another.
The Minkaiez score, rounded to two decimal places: 0.41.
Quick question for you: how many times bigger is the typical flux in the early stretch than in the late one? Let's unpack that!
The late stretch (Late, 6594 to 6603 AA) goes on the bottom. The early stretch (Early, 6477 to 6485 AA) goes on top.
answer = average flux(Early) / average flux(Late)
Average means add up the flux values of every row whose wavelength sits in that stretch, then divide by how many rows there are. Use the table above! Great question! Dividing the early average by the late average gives 1.07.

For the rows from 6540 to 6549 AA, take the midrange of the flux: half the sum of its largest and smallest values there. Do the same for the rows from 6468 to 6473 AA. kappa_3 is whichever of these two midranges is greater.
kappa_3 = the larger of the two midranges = 5.62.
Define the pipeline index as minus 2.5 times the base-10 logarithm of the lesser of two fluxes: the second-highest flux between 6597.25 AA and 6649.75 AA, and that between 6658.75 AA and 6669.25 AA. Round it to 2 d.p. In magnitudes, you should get -1.87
